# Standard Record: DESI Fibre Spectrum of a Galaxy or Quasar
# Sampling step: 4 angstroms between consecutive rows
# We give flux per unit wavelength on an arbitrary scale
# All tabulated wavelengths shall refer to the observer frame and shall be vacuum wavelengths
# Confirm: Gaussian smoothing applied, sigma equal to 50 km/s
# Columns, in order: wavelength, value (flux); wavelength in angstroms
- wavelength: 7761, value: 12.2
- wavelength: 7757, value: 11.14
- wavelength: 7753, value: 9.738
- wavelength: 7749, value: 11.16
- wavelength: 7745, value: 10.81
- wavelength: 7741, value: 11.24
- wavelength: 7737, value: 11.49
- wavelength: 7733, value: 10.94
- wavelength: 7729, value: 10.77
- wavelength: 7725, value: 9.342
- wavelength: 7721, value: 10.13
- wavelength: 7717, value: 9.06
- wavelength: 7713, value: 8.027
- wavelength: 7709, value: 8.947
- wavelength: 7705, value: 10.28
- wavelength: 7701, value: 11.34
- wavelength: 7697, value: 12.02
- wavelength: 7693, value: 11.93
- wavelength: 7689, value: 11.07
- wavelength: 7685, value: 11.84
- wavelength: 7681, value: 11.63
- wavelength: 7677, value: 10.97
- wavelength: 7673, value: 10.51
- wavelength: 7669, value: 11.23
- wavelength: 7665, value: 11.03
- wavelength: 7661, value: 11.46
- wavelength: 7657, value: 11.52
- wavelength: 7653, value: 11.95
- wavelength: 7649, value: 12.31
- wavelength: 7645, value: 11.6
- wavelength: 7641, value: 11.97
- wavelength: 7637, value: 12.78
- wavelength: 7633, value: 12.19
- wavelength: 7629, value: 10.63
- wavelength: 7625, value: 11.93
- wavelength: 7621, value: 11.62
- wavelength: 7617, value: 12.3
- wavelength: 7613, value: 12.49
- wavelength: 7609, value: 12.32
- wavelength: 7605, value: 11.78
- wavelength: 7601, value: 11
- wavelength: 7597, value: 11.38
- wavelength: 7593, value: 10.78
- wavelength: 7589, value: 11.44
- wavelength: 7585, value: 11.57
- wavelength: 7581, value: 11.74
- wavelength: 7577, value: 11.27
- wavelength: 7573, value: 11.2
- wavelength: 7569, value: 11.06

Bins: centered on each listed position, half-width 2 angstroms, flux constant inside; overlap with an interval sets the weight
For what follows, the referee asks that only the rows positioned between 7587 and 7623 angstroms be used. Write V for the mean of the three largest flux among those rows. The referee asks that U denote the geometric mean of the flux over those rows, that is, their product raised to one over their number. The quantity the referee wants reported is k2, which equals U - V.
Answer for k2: -0.70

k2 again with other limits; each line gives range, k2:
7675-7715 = -1.21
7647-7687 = -0.60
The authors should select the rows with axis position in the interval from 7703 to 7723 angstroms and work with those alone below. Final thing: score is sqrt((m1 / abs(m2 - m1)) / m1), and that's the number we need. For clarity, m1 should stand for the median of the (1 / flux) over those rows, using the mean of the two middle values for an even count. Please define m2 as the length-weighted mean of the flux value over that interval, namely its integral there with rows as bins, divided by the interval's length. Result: 0.330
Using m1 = 0.110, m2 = 9.3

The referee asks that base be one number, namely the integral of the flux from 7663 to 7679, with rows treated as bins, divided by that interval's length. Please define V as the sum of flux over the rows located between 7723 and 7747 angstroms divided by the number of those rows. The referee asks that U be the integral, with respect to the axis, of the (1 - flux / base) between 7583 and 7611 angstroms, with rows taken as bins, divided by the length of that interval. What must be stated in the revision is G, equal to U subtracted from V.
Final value 10.8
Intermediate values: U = -0.05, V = 10.8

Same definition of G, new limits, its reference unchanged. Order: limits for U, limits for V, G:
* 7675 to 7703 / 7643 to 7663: 11.8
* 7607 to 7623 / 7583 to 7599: 11.4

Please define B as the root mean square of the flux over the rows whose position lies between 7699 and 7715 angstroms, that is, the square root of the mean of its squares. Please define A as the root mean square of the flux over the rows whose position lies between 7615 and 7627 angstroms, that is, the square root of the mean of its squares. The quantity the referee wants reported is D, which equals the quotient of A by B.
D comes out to 1.23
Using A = 12.0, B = 9.7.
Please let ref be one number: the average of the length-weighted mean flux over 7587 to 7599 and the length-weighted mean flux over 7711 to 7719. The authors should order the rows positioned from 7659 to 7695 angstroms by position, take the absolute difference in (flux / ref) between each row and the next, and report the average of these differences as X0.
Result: 0.055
